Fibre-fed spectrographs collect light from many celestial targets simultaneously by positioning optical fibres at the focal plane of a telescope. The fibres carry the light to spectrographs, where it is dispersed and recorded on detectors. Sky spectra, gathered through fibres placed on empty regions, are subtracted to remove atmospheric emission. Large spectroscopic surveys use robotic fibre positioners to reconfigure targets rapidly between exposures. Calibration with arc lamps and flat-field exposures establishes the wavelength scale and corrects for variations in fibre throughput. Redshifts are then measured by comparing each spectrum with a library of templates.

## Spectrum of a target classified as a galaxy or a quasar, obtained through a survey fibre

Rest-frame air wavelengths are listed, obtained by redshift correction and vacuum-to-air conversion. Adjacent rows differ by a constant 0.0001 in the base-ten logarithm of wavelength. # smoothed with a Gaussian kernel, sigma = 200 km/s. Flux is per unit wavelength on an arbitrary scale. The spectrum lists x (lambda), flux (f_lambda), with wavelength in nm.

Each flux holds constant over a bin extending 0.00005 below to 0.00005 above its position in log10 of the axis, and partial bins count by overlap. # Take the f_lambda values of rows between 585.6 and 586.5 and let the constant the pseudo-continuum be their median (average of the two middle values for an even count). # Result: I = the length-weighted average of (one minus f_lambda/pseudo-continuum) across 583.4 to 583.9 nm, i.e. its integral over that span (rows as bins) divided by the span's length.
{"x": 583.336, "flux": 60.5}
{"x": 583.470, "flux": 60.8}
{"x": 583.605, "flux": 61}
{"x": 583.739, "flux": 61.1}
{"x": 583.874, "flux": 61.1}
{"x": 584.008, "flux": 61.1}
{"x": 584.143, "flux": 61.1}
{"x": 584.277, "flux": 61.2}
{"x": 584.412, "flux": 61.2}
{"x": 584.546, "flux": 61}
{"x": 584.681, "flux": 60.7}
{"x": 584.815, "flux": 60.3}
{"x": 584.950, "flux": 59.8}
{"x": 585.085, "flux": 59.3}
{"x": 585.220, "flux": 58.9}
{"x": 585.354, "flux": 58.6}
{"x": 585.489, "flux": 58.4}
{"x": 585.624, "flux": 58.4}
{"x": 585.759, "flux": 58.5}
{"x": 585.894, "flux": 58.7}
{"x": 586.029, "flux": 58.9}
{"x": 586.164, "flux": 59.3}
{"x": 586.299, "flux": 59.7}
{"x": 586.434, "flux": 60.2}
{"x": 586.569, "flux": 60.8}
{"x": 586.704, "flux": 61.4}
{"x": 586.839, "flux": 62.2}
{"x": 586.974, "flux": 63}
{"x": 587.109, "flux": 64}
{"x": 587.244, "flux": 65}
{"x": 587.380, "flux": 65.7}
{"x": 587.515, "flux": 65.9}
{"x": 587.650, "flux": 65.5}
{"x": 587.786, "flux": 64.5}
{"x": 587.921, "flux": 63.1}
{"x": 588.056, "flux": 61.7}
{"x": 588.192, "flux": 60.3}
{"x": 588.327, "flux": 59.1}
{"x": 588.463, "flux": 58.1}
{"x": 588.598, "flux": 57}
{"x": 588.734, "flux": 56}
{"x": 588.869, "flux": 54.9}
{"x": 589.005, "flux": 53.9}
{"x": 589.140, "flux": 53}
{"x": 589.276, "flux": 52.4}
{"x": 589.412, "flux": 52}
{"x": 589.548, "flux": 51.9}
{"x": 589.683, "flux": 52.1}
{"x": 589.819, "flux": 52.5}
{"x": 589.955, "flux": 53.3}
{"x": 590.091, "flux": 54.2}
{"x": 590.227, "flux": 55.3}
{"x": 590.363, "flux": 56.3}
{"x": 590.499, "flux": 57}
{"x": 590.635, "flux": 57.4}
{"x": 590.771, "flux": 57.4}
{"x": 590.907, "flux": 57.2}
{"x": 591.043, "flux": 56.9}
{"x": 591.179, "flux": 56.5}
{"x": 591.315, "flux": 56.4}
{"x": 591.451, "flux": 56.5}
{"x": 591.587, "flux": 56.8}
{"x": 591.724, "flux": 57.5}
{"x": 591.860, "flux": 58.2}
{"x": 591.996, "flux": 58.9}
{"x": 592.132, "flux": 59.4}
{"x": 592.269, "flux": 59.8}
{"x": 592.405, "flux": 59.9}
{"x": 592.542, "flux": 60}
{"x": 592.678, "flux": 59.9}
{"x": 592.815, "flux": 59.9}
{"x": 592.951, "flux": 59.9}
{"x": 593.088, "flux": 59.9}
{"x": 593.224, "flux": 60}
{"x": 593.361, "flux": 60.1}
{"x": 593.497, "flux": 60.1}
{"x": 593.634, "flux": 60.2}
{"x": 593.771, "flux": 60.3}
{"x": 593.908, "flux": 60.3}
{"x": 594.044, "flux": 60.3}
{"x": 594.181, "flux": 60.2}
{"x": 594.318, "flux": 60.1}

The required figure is -0.035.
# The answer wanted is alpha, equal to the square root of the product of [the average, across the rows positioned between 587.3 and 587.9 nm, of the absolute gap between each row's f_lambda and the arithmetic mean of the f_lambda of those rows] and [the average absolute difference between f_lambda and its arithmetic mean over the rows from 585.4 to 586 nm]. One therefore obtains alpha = 0.21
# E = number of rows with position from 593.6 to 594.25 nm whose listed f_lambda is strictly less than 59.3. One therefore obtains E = 0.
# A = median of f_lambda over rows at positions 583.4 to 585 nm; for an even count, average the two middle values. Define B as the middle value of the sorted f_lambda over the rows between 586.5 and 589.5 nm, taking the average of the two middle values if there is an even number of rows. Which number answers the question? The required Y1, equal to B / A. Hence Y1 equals 1.00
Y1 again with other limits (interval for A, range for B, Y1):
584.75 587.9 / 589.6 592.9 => 0.95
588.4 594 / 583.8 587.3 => 1.06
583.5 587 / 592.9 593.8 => 0.99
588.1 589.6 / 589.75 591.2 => 1.03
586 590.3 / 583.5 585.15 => 1.03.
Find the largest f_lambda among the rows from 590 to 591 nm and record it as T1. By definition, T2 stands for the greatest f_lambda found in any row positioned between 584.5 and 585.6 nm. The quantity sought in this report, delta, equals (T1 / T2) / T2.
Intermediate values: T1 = 57.4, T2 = 61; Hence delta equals 0.0154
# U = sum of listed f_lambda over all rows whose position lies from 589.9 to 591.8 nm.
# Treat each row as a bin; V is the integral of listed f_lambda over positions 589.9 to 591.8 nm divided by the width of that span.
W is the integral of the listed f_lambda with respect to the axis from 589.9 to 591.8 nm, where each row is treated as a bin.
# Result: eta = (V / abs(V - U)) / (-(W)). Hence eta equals -0.0007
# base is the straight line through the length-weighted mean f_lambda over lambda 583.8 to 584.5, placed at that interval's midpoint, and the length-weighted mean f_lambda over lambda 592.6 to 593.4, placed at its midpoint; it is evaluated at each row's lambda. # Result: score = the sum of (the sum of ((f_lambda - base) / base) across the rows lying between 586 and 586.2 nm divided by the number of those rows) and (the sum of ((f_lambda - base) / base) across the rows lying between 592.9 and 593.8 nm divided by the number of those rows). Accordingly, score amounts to -0.03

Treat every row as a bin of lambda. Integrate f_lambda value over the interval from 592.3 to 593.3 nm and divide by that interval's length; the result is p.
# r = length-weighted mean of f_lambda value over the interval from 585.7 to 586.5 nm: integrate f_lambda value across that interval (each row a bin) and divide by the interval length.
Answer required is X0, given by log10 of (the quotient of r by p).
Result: -0.005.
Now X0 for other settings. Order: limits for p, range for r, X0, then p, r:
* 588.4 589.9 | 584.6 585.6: 0.042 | 54.0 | 59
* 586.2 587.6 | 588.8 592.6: -0.050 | 62.8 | 56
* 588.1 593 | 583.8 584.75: 0.033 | 56.6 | 61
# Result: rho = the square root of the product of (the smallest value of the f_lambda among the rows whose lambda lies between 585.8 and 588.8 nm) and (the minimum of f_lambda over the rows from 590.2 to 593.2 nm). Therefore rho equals 55.6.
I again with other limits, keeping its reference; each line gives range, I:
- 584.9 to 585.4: -0.004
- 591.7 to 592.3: 0.002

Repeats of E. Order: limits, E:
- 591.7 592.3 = 3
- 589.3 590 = 5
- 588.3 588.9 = 5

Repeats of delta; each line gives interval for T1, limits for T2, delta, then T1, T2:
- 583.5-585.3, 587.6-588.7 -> 0.0143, 61.2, 65.5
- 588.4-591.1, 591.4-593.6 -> 0.0161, 58.1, 60.1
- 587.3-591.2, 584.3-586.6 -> 0.0176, 65.9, 61.2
